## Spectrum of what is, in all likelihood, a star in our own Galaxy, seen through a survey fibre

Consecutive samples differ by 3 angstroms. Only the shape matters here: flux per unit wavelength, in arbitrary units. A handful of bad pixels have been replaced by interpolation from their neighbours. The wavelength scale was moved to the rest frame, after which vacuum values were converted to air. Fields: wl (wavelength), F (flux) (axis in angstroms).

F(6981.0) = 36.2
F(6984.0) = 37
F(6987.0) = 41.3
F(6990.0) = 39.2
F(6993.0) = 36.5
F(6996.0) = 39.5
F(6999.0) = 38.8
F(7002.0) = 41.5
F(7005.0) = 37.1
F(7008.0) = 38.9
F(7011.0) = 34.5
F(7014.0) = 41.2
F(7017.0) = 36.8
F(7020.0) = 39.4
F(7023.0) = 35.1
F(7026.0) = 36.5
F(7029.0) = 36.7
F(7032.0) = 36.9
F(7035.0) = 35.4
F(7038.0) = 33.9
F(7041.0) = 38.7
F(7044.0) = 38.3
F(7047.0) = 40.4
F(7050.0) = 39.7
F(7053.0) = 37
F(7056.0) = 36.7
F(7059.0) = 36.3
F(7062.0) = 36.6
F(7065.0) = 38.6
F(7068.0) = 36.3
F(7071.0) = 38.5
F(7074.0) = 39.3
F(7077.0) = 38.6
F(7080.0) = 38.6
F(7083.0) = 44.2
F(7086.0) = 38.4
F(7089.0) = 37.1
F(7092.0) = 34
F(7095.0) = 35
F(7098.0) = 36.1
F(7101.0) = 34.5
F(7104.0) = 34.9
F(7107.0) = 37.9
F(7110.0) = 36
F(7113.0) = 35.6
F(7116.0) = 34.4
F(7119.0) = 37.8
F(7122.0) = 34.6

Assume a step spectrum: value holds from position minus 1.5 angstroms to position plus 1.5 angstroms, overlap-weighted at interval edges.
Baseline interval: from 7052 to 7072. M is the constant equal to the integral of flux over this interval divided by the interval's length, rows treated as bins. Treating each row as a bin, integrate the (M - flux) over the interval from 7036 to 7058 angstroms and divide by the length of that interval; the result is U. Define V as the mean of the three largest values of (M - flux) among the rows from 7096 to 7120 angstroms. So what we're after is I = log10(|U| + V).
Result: 0.49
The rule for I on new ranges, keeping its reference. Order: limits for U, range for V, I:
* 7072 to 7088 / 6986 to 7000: 0.18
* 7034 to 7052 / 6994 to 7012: -0.01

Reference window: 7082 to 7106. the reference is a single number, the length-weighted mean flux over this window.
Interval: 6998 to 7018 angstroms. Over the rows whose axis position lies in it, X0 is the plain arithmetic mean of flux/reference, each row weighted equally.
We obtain 1.05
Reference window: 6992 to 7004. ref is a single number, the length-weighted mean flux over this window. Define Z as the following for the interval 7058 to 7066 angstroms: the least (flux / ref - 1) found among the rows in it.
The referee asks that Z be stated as -0.07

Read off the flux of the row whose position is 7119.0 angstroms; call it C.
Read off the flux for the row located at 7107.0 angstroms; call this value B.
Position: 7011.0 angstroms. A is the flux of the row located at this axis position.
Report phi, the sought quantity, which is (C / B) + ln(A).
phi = 4.54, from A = 34.5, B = 37.9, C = 37.8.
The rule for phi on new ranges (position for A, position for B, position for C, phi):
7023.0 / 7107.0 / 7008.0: 4.58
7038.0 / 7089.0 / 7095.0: 4.47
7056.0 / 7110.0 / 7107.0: 4.66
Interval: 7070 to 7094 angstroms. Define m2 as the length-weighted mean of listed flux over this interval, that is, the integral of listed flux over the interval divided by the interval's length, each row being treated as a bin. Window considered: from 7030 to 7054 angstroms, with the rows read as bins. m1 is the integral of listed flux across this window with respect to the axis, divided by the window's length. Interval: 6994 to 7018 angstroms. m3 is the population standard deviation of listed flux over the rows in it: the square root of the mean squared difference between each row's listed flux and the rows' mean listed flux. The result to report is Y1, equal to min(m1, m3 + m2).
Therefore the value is 37.5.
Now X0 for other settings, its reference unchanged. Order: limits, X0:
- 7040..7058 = 1.05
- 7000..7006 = 1.07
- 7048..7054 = 1.05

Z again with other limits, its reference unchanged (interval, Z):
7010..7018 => -0.12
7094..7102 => -0.12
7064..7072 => -0.07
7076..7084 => -0.01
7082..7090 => -0.05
